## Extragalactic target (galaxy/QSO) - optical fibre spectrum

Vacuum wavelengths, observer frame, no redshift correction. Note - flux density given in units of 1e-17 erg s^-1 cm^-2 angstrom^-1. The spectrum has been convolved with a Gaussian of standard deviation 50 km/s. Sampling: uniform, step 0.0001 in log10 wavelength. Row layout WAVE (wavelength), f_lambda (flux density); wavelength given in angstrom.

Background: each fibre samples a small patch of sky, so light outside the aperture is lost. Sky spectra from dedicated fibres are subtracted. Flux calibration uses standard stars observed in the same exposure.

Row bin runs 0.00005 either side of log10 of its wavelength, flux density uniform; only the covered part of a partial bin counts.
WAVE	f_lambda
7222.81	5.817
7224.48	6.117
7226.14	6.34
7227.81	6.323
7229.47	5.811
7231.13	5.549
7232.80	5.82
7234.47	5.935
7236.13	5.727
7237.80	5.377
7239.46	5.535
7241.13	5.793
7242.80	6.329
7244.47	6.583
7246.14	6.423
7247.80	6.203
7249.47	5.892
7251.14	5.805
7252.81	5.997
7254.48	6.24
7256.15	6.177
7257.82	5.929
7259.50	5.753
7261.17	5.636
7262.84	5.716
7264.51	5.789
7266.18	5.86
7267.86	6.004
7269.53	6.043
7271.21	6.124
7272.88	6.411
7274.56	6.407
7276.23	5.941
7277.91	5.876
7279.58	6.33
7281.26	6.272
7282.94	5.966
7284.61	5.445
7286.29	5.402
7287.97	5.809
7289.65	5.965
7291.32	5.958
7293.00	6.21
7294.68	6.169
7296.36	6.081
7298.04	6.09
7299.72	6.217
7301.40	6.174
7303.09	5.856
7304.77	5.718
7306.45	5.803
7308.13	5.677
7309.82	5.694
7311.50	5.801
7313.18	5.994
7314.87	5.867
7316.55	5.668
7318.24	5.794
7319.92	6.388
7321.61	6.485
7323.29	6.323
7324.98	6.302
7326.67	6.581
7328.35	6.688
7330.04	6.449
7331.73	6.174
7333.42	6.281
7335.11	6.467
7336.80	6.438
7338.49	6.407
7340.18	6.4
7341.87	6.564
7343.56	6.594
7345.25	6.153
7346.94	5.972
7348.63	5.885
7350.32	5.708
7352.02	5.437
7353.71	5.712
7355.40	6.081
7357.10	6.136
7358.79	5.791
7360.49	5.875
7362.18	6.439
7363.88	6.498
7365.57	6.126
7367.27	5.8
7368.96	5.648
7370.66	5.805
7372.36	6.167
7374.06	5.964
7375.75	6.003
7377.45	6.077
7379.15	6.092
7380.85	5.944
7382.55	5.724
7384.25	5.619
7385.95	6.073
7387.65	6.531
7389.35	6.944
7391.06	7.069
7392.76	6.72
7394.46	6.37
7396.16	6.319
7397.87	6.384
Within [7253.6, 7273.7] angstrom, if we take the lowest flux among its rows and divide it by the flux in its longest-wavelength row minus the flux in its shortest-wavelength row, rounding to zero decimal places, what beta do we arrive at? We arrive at 33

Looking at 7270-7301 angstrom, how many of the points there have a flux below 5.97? 8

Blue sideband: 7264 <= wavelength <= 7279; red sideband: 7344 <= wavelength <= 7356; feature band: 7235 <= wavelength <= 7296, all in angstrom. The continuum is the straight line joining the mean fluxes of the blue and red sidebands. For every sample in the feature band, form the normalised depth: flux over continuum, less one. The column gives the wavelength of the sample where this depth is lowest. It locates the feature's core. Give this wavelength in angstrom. 7237.80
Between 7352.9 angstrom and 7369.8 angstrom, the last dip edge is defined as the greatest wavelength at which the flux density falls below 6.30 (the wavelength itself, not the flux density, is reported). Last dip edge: 7368.96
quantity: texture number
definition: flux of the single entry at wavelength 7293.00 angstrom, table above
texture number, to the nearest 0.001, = 6.210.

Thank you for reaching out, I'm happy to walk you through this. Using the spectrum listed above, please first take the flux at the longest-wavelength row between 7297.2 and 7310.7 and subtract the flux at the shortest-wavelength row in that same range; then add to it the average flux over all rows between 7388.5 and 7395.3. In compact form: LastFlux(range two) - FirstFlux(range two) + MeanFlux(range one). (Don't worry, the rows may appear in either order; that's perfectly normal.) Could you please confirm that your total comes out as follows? 6.4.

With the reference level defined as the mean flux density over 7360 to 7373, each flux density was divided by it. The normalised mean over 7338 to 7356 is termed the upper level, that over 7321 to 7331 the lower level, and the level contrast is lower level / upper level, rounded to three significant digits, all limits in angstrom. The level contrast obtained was 1.06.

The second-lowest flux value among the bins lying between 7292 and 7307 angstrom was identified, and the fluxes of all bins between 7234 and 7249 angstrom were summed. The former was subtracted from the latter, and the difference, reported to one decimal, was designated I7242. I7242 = 48.1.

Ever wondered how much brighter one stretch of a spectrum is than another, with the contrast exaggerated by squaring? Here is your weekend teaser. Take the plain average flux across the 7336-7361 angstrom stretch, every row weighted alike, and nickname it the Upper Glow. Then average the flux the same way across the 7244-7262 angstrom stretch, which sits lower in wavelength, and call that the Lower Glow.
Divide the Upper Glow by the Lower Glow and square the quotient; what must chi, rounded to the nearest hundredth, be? 1.01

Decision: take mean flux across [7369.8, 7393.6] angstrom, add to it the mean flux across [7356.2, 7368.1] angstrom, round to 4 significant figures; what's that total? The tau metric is 12.29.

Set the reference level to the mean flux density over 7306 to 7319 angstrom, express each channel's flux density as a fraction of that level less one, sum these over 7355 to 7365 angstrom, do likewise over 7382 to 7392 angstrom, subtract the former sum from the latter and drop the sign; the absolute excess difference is 0.20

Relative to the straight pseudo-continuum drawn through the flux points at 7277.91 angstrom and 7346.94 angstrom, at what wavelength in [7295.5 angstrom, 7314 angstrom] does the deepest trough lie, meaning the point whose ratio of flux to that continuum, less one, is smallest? 7308.13 angstrom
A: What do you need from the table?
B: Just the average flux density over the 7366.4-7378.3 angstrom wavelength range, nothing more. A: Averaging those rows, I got 5.92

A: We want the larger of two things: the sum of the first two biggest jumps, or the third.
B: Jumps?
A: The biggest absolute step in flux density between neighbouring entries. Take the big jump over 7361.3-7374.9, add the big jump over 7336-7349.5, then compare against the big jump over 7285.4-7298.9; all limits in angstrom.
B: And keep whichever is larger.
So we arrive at 0.81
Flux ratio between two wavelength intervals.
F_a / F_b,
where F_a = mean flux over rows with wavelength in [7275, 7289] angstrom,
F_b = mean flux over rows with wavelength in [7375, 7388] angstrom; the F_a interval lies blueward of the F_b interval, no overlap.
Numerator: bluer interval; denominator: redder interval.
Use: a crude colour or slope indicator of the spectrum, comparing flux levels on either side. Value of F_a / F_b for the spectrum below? 0.98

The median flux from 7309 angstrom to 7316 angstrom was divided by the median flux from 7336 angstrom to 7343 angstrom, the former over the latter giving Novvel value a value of 0.91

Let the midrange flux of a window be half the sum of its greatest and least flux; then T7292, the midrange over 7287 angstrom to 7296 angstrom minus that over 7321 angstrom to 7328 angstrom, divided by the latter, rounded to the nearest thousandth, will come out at -0.067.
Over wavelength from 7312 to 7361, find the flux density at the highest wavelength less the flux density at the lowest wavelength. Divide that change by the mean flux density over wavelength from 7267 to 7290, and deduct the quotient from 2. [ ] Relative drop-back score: 2.020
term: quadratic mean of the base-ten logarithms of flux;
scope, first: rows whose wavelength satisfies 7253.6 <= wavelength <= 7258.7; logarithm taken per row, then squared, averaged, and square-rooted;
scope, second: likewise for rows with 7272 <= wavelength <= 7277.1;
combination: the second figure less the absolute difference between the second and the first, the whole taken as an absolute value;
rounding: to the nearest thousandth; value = 0.786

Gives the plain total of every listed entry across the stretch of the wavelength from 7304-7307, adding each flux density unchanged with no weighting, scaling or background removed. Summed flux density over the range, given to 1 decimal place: 11.5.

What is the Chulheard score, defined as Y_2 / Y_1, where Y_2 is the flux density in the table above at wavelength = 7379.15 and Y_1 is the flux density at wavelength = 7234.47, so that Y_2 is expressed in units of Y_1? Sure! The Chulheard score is 1.03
